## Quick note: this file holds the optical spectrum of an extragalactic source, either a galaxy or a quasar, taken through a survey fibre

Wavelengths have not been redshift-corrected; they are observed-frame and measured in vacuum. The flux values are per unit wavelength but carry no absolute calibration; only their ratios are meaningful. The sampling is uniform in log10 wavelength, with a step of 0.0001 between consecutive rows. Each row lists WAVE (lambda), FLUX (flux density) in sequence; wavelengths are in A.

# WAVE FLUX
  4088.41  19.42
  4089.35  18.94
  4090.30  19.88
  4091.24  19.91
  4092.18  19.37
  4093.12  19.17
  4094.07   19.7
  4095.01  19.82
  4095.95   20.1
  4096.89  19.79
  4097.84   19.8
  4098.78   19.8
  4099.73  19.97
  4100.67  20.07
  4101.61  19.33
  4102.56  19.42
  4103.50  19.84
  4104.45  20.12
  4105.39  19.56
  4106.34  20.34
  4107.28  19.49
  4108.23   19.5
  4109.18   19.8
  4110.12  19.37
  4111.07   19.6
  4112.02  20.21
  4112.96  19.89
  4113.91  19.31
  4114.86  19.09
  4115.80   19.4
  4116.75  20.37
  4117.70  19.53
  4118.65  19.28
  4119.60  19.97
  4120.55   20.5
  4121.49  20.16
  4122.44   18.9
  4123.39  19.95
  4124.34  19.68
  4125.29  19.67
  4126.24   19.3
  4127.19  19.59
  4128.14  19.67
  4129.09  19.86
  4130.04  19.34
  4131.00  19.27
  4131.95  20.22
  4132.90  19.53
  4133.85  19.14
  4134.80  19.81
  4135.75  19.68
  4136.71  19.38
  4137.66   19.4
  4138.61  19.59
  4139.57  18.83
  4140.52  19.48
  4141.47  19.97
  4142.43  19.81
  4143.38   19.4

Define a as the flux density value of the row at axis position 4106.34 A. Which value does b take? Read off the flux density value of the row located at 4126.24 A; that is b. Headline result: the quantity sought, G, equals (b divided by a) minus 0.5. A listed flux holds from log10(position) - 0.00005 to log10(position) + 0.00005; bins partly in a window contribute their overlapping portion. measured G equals 0.449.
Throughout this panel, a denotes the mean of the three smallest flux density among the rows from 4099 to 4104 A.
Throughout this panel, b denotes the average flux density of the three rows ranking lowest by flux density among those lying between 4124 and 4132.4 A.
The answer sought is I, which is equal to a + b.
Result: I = 38.8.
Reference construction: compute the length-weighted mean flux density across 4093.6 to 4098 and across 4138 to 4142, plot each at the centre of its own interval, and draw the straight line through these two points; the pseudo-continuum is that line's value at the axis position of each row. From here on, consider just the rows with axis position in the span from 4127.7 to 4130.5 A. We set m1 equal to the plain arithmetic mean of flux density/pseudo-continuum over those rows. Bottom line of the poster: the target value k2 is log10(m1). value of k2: 0.002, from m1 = 1.00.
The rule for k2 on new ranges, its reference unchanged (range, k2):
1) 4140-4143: 0.007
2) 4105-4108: 0.001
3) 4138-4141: -0.003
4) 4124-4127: -0.001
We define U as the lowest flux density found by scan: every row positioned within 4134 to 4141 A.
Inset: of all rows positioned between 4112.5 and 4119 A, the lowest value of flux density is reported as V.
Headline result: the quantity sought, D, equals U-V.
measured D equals -0.3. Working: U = 18.83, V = 19.09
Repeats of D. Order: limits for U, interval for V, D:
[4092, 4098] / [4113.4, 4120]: 0.1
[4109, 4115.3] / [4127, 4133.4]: -0.2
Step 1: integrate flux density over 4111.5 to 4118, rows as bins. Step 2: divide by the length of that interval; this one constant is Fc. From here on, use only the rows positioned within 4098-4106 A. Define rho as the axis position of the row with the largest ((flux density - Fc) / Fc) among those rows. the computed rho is 4104.45 A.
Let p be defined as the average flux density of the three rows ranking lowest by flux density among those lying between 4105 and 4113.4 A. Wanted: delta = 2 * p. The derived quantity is 38.9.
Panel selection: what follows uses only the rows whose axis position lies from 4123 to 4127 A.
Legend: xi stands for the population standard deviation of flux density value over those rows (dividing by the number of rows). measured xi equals 0.23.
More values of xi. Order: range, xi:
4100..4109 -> 0.34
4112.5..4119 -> 0.41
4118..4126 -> 0.47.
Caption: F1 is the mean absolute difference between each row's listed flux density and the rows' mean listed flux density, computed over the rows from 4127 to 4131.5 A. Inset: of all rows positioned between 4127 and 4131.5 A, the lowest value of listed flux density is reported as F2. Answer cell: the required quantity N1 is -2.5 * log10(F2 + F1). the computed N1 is -3.22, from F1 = 0.19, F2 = 19.27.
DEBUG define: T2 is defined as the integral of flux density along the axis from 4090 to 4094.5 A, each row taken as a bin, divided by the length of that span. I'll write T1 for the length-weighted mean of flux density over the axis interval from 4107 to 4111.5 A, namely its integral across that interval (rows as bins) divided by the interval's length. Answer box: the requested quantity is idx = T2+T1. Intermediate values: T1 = 19.5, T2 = 19.59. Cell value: 39.1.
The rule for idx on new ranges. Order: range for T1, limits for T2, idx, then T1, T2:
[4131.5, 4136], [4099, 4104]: 39.4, 19.7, 19.72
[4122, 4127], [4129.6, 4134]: 39.0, 19.5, 19.51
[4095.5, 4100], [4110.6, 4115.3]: 39.5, 19.9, 19.62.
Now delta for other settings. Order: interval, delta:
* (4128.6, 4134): 38.5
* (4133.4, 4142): 38.2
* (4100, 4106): 38.9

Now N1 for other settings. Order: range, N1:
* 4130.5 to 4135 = -3.22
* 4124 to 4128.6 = -3.22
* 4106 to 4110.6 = -3.23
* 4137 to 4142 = -3.20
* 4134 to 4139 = -3.23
